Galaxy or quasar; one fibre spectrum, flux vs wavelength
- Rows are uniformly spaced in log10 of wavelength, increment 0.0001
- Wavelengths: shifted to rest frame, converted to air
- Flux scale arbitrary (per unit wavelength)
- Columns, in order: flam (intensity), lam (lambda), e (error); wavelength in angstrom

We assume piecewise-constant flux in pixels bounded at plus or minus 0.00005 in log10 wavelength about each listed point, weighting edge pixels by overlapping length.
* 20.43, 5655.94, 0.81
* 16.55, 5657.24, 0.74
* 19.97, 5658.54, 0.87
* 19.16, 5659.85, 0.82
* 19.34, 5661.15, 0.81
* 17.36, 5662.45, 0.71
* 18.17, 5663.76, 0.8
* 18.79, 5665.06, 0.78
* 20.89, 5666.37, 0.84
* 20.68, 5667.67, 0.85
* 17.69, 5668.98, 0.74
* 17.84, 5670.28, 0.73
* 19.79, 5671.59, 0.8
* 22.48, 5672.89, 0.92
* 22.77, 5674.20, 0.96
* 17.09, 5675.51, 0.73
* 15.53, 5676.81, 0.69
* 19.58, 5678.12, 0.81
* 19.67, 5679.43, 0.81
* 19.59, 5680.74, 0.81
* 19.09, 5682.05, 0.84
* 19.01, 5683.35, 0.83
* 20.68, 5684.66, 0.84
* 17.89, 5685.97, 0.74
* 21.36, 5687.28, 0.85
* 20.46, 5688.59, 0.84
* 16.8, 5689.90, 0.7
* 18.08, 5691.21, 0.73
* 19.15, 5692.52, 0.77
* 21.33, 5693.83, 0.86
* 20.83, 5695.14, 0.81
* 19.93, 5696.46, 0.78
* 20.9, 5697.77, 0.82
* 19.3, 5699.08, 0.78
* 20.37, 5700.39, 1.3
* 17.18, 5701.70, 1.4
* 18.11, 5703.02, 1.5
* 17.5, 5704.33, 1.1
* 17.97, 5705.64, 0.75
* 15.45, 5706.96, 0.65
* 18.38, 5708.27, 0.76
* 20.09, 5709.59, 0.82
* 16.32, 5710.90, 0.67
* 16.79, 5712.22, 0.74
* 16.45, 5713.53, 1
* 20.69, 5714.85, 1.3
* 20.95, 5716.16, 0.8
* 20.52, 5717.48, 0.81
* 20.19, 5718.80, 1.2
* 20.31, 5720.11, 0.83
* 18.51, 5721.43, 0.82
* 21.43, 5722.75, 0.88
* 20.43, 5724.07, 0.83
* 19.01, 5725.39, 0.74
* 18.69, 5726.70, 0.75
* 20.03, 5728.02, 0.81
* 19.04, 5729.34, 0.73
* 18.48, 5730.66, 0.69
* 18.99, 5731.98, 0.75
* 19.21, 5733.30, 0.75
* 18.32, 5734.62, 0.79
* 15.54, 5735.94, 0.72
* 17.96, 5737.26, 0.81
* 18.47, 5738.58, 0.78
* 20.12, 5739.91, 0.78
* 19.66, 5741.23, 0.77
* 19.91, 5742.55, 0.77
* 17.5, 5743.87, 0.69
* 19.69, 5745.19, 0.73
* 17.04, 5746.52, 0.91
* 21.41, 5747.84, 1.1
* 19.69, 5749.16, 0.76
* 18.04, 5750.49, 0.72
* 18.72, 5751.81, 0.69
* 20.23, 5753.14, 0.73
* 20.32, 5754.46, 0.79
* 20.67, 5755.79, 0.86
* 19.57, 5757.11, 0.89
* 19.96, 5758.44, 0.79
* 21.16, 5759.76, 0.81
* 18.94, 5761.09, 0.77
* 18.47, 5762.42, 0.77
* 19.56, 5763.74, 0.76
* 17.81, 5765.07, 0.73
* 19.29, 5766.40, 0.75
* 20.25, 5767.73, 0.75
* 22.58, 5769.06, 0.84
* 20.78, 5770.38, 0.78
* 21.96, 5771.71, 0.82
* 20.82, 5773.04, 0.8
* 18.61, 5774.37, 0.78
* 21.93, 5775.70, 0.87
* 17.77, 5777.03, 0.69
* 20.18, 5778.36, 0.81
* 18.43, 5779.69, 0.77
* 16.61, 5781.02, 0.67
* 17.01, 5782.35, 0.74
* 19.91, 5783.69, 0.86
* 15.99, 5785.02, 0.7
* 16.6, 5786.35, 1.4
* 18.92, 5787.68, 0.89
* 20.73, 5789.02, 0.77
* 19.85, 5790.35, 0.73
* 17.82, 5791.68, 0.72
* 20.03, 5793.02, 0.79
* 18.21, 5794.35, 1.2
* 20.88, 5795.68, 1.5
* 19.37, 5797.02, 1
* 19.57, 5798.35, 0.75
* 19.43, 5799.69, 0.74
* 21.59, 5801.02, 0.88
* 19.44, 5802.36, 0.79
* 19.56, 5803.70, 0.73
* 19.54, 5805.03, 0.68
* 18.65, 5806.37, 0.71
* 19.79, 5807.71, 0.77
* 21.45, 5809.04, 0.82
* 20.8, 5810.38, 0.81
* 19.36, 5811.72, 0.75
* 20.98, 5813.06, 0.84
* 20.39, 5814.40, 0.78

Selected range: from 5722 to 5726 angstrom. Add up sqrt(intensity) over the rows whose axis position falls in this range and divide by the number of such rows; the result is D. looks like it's 4.50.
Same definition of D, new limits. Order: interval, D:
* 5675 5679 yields 4.17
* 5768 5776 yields 4.59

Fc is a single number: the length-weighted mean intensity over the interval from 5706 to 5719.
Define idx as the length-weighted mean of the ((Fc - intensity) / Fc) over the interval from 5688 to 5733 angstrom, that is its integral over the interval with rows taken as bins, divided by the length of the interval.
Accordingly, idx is -0.03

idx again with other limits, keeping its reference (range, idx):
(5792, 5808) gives -0.06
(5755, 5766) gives -0.05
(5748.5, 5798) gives -0.05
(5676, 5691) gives -0.03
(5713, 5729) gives -0.07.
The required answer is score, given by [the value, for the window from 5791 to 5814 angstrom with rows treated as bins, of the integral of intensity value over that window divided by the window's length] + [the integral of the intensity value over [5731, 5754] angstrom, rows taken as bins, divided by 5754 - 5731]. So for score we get 38.7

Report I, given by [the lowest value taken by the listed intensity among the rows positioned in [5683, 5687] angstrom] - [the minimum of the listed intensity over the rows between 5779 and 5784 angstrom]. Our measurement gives 1.3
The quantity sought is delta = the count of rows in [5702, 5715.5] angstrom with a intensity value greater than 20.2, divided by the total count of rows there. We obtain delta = 0.1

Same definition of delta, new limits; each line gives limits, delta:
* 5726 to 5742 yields 0.0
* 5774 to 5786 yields 0.1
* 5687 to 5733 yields 0.3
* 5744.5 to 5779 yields 0.4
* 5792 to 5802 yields 0.3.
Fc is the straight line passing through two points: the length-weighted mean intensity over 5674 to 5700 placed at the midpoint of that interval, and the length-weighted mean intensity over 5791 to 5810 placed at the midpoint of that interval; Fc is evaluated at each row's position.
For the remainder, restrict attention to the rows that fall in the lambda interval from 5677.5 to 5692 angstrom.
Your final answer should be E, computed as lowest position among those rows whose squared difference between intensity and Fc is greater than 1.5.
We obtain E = 5684.66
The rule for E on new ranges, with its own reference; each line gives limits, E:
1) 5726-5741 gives 5735.94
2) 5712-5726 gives 5712.22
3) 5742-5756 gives 5743.87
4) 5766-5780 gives 5769.06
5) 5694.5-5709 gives 5695.14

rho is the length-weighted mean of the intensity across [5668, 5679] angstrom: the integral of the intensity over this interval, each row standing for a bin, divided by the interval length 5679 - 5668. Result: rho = 19.1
